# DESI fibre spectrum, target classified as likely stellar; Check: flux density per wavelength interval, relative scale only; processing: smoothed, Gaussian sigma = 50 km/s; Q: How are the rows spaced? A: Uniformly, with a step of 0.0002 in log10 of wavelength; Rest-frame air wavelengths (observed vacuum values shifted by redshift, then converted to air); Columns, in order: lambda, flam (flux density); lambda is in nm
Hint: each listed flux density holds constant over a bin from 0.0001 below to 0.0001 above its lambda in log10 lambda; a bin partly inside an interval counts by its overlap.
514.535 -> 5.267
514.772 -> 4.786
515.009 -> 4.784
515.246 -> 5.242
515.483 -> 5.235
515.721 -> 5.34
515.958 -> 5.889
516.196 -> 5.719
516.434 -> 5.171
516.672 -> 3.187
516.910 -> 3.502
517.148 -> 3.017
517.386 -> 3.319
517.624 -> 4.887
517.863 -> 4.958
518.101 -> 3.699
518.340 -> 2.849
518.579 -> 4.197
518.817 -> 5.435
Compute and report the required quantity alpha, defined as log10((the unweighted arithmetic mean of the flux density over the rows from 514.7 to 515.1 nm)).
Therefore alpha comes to 0.68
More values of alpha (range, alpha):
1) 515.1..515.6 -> 0.72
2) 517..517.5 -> 0.50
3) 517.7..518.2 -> 0.64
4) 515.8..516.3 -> 0.76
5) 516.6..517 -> 0.52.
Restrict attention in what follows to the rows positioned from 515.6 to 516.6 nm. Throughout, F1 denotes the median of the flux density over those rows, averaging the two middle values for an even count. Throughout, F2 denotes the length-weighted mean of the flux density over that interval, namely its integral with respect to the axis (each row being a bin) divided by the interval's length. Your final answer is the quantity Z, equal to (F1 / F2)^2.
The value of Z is 1.04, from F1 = 5.5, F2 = 5.4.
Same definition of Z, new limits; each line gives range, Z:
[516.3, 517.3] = 0.80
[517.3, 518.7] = 0.97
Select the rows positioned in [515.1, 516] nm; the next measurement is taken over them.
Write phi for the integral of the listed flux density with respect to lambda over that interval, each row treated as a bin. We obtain 4.83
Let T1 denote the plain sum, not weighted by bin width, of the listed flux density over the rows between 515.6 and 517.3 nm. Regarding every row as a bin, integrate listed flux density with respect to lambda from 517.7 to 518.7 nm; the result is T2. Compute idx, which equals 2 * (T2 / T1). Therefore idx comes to 0.2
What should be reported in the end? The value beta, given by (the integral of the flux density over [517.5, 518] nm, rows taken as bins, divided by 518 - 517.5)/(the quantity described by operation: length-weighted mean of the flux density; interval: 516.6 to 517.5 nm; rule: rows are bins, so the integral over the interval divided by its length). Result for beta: 1.49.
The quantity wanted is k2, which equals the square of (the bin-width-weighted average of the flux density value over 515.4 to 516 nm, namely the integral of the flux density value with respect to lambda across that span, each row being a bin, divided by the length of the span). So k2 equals 30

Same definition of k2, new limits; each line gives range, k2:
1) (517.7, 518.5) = 15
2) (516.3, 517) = 16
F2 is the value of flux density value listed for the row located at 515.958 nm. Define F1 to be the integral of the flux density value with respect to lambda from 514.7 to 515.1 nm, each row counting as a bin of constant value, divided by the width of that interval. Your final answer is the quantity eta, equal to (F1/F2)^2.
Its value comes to 0.7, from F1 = 4.79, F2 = 5.889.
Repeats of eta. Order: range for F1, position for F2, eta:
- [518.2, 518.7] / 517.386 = 1.1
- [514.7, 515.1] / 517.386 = 2.1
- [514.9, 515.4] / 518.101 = 1.9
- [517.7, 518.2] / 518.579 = 1.1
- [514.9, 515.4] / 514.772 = 1.1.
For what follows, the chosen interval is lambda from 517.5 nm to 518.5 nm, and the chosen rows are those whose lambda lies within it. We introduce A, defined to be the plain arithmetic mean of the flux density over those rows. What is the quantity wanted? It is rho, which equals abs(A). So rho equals 4.1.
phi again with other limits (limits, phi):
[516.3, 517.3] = 3.74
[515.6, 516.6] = 5.42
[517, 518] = 4.03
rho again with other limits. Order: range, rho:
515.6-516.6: 5.5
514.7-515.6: 5.0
